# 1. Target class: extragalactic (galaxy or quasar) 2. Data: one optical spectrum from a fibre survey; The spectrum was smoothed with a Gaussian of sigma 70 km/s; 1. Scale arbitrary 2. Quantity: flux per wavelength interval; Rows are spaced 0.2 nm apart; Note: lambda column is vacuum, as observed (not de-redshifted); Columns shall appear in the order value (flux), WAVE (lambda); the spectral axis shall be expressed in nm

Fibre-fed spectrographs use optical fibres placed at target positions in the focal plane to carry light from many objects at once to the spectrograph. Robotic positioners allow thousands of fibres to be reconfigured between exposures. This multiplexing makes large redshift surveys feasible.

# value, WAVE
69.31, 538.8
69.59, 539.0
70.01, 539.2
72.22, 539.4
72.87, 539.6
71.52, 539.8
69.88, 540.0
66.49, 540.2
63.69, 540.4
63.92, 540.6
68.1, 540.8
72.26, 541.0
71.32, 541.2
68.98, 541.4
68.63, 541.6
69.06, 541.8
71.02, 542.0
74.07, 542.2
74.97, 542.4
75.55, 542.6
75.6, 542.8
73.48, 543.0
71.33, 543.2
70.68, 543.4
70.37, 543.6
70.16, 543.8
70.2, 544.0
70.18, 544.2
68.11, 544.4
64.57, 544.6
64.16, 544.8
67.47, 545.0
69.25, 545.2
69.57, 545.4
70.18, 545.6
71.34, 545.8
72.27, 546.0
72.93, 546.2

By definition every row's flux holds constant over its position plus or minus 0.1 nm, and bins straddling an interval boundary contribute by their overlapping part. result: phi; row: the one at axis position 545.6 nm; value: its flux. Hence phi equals 70.18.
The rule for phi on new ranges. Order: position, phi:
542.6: 75.55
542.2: 74.07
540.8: 68.1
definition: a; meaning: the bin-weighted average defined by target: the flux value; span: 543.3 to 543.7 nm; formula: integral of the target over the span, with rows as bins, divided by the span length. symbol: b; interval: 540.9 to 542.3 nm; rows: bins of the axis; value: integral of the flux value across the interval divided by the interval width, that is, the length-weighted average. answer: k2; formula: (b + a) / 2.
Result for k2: 70.6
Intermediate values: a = 70.5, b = 71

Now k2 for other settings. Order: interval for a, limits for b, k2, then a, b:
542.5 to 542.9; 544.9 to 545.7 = 72.3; 75.6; 69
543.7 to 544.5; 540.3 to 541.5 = 68.9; 69.7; 68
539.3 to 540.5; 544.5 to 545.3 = 67.9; 69.4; 66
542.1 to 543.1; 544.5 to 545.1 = 70.1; 74.7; 65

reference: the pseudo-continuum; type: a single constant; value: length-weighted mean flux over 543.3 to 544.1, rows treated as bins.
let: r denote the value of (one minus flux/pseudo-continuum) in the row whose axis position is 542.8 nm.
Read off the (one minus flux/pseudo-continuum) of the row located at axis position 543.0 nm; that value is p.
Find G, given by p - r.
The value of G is 0.030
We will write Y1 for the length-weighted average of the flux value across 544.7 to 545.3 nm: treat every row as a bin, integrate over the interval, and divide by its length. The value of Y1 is 67.0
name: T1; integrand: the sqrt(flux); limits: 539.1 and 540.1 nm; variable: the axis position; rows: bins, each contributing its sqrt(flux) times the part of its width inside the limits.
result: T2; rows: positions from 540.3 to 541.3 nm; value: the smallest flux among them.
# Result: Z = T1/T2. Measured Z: 0.133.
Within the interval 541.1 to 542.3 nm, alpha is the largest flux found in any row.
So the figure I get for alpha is 74.07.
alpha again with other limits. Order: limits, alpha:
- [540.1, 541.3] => 72.26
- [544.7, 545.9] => 71.34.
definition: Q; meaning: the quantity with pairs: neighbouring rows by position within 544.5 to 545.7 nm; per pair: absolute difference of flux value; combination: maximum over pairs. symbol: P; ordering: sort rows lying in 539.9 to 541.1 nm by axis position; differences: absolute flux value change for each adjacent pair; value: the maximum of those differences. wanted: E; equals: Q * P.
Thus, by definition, 14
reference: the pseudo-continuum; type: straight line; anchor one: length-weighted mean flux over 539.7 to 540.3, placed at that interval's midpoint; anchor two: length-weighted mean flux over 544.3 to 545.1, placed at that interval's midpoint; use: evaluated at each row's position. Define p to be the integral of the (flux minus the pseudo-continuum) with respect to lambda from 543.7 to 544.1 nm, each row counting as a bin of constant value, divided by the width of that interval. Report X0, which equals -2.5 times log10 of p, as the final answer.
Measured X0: -1.4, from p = 3.6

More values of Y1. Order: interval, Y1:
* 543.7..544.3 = 70.2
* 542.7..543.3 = 73.5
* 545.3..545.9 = 70.4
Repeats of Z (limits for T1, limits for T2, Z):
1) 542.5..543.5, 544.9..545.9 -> 0.127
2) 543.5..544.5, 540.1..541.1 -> 0.131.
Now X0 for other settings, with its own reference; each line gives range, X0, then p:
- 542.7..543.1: -2.1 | 7.2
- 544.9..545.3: -1.0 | 2.6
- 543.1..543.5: -1.5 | 4.0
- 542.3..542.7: -2.2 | 7.7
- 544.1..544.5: -1.1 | 2.8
